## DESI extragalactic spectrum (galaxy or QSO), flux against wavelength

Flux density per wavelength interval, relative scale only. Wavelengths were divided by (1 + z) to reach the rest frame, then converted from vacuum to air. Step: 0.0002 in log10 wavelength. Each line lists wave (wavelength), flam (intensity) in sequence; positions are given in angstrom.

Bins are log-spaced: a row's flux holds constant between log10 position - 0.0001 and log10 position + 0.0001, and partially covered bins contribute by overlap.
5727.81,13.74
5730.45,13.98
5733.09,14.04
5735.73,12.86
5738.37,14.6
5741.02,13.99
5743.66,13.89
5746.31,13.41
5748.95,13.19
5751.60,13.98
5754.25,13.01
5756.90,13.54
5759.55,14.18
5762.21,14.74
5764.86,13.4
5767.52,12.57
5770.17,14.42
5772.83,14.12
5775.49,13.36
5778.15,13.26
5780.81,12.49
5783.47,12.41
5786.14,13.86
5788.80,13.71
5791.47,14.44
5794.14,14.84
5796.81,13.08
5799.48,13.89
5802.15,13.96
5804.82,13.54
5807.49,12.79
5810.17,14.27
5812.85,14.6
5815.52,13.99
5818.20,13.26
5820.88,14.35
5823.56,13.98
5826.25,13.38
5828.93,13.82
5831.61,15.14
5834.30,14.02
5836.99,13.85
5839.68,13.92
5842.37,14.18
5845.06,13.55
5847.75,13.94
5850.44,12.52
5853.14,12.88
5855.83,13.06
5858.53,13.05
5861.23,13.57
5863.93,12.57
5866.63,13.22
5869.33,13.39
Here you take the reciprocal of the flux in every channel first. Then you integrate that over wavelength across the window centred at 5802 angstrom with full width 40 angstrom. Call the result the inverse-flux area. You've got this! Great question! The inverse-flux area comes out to 2.91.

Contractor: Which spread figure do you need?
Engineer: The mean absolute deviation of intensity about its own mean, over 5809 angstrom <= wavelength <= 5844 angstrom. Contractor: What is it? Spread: 0.35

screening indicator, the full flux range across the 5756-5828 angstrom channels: 2.43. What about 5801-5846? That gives 2.35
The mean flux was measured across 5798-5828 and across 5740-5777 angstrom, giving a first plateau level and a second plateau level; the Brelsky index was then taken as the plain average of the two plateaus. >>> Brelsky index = 13.8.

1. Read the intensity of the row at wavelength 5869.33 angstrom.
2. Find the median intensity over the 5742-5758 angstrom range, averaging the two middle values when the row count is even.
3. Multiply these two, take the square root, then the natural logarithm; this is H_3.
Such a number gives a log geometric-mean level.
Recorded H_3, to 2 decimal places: 2.60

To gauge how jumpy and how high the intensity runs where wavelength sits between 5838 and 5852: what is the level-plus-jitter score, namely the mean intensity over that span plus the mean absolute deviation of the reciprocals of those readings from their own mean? 13.6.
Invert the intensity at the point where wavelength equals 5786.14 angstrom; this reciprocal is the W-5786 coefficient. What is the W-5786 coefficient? 0.072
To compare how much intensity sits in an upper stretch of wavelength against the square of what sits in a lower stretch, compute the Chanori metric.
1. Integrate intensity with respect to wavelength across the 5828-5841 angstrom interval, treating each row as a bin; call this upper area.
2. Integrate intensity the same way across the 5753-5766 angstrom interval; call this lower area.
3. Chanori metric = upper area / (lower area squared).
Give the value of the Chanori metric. 0.0057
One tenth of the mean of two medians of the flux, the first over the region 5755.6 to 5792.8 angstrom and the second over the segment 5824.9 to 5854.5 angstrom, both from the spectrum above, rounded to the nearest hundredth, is 1.37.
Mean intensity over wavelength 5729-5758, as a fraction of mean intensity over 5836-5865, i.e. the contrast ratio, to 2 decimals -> 1.02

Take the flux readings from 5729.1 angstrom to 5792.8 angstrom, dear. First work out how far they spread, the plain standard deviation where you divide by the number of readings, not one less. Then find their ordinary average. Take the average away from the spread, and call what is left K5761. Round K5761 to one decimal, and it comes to -13.0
